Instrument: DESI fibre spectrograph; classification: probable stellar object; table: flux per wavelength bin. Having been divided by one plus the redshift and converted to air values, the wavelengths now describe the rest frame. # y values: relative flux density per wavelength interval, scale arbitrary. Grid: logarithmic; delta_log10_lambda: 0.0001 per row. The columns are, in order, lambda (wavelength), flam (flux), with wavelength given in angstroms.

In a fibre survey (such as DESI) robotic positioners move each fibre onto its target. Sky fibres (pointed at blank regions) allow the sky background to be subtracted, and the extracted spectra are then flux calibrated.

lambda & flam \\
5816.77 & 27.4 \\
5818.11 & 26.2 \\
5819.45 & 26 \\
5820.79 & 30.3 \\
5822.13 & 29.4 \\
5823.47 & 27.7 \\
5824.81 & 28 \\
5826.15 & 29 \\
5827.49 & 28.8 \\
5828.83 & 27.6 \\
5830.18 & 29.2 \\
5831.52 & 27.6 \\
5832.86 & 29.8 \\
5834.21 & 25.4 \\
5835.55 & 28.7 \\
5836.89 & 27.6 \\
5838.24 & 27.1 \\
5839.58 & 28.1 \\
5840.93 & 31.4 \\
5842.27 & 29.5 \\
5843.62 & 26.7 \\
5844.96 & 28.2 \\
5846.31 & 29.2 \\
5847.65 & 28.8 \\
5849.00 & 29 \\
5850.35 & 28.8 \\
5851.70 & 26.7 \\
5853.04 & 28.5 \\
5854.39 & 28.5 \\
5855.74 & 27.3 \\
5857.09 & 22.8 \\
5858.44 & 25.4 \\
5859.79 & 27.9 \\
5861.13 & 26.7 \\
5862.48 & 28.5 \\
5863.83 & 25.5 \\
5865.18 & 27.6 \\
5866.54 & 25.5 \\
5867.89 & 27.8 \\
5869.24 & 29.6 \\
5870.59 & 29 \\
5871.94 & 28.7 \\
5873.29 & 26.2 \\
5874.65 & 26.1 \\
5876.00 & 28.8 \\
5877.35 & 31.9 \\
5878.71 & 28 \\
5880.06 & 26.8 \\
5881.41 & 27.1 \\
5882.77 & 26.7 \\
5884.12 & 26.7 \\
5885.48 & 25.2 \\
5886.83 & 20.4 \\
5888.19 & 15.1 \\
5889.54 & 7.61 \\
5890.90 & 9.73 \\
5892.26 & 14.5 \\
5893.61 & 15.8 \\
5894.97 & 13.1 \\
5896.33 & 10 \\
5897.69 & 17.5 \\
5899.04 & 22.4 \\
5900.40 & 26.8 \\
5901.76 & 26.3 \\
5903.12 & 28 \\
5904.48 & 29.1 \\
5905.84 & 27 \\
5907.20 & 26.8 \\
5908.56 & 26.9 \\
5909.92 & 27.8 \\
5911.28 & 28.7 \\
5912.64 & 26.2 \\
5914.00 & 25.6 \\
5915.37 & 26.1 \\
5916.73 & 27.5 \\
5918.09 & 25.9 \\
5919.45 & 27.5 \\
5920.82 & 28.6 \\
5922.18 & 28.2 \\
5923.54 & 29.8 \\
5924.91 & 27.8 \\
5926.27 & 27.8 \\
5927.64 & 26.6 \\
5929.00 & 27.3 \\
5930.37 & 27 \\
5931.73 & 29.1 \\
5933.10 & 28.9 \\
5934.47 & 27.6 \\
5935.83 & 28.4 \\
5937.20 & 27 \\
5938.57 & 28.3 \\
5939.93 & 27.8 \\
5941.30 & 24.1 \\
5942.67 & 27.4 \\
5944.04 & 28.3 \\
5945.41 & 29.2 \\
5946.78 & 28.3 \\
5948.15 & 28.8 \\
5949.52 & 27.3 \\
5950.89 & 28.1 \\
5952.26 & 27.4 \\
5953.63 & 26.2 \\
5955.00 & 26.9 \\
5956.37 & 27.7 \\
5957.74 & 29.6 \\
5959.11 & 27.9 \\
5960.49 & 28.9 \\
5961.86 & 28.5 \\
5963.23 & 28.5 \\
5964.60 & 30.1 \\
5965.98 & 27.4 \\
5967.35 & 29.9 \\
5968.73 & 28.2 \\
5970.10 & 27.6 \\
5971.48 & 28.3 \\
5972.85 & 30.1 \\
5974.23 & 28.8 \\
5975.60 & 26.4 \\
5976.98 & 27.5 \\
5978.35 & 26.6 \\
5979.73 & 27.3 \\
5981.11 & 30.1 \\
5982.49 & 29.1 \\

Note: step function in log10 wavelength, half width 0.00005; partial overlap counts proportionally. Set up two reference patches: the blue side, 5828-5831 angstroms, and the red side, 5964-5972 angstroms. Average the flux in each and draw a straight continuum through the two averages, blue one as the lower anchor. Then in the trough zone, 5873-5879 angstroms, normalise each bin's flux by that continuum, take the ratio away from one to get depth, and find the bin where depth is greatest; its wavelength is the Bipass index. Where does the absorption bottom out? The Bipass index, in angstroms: 5874.65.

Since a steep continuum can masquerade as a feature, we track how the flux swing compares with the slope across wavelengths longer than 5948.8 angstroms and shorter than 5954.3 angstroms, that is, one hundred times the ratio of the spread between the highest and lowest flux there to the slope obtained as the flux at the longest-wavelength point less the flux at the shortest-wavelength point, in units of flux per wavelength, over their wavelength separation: -710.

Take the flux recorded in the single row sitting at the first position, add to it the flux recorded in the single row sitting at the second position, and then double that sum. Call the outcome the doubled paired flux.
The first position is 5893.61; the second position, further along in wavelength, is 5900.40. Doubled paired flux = 85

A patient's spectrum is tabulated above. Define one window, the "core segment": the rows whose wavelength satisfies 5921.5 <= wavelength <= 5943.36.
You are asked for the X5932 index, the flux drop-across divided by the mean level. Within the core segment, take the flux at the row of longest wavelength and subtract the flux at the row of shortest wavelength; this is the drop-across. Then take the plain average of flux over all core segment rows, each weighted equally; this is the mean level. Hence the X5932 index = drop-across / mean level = -0.029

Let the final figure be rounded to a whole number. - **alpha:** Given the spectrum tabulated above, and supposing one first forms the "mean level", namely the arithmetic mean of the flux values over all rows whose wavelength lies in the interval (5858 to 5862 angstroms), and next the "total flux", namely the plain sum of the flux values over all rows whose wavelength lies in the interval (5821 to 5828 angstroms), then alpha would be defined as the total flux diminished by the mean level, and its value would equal 116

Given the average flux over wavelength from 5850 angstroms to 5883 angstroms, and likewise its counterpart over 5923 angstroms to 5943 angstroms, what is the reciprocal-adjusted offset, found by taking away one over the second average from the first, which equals 27.4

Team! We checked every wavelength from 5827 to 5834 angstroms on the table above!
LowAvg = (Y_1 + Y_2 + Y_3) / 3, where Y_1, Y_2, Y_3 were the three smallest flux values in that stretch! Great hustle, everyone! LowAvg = 28.0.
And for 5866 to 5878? 25.9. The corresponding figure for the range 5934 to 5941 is 27.5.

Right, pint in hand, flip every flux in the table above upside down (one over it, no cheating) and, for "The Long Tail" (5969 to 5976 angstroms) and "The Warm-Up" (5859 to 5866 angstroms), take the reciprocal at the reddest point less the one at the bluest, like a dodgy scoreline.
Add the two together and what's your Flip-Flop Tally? 0.0020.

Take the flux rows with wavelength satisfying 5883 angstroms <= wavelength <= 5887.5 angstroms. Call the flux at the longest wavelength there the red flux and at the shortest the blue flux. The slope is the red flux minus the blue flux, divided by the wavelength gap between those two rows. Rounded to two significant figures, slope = -2.3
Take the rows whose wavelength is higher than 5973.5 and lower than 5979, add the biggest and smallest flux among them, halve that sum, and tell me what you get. 27.6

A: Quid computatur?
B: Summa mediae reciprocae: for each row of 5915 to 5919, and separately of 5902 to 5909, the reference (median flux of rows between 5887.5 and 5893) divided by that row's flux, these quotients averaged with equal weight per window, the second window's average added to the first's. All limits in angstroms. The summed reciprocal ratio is 0.898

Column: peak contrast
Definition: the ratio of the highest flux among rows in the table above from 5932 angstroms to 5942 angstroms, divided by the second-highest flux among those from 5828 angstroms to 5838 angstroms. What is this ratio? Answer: 0.99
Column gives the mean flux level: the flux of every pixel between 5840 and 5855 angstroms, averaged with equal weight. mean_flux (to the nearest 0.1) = 28.7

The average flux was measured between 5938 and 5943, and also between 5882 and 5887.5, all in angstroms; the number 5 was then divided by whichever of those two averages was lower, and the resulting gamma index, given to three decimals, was 0.202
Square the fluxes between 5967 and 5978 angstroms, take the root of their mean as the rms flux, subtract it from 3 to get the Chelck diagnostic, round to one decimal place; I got -25.4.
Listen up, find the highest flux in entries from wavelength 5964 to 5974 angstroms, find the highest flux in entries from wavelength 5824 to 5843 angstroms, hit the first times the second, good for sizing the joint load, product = 945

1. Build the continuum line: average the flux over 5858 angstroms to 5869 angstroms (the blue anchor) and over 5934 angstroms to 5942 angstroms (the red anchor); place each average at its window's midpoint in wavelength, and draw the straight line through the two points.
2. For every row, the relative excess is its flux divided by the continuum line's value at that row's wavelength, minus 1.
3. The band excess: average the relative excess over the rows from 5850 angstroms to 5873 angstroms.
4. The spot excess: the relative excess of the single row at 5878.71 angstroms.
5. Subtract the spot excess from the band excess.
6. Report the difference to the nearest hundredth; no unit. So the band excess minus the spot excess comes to -0.02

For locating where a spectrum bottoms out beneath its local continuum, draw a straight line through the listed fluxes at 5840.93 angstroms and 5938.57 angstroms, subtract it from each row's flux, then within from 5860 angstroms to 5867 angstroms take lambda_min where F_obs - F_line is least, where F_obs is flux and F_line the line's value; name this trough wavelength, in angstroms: 5863.83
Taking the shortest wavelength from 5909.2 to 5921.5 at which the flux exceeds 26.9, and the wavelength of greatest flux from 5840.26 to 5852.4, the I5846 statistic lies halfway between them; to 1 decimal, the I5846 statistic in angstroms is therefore 5875.4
